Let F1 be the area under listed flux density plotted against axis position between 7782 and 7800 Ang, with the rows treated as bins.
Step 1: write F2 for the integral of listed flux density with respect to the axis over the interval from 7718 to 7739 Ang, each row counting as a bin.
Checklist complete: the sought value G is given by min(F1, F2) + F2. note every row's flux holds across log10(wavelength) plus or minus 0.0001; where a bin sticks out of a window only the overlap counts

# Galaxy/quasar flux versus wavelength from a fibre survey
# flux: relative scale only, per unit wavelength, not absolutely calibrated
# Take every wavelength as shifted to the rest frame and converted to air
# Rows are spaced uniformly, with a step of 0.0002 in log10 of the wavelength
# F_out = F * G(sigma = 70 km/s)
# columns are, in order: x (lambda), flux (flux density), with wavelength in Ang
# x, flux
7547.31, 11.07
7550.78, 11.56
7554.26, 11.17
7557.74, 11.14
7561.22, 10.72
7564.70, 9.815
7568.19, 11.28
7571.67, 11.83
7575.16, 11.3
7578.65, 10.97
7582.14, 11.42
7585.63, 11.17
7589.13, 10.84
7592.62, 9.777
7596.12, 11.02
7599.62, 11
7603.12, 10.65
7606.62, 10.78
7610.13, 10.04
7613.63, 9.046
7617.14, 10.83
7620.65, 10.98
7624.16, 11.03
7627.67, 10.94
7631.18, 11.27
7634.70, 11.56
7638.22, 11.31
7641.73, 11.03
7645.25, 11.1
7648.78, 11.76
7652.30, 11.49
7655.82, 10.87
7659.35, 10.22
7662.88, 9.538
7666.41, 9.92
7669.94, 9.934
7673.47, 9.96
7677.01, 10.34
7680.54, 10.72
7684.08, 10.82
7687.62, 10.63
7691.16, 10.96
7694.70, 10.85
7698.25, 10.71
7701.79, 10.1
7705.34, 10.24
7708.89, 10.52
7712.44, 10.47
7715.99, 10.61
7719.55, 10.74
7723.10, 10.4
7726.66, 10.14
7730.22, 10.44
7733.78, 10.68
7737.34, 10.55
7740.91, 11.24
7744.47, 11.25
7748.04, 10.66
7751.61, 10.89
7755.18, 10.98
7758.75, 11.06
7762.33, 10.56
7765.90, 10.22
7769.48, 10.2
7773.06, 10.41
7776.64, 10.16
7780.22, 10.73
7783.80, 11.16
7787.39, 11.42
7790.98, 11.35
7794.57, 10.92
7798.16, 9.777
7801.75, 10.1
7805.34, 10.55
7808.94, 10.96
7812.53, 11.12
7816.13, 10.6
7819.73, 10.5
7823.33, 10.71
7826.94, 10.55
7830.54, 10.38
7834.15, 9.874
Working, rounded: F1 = 197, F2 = 220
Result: 417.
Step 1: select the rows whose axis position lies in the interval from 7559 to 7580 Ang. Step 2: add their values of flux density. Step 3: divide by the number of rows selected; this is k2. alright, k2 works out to 11.0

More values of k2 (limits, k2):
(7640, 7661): 11.1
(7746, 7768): 10.7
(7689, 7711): 10.6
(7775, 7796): 11.0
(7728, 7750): 10.8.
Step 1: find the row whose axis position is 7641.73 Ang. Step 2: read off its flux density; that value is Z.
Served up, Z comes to 11.03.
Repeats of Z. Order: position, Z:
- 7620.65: 10.98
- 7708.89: 10.52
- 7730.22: 10.44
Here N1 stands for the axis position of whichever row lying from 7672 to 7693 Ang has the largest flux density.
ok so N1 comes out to 7691.16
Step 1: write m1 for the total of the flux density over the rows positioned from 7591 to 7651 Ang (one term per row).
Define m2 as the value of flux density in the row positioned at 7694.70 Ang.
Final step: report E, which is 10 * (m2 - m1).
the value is -1733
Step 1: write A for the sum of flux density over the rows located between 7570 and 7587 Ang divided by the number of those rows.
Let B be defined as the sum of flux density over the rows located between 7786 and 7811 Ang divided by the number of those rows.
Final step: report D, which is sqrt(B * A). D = 11.0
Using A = 11.3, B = 10.7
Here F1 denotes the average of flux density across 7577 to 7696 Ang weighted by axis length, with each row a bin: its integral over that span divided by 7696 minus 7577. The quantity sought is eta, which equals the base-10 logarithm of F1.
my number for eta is 1.03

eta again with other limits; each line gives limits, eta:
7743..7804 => 1.03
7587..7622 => 1.02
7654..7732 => 1.02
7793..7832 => 1.02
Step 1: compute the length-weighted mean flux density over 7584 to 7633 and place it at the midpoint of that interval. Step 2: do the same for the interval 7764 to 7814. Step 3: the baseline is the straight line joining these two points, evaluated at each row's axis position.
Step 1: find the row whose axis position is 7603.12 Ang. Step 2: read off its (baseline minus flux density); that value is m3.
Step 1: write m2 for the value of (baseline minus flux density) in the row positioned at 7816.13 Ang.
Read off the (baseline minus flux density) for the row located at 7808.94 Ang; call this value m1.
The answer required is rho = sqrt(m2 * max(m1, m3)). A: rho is 0.0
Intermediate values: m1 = -0.3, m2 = 0.04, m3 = 0.0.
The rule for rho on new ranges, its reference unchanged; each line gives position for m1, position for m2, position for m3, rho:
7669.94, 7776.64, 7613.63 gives 0.9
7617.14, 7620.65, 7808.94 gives 0.2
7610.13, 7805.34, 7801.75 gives 0.2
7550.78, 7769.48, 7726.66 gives 0.5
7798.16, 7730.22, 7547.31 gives 0.4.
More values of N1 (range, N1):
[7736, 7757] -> 7744.47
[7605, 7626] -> 7624.16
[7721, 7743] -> 7740.91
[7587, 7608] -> 7596.12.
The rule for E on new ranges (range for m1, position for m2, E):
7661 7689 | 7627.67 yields -709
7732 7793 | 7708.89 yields -1730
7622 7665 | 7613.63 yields -1231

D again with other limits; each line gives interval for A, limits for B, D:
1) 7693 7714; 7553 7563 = 10.7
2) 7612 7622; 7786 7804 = 10.5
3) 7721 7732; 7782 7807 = 10.5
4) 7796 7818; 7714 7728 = 10.5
